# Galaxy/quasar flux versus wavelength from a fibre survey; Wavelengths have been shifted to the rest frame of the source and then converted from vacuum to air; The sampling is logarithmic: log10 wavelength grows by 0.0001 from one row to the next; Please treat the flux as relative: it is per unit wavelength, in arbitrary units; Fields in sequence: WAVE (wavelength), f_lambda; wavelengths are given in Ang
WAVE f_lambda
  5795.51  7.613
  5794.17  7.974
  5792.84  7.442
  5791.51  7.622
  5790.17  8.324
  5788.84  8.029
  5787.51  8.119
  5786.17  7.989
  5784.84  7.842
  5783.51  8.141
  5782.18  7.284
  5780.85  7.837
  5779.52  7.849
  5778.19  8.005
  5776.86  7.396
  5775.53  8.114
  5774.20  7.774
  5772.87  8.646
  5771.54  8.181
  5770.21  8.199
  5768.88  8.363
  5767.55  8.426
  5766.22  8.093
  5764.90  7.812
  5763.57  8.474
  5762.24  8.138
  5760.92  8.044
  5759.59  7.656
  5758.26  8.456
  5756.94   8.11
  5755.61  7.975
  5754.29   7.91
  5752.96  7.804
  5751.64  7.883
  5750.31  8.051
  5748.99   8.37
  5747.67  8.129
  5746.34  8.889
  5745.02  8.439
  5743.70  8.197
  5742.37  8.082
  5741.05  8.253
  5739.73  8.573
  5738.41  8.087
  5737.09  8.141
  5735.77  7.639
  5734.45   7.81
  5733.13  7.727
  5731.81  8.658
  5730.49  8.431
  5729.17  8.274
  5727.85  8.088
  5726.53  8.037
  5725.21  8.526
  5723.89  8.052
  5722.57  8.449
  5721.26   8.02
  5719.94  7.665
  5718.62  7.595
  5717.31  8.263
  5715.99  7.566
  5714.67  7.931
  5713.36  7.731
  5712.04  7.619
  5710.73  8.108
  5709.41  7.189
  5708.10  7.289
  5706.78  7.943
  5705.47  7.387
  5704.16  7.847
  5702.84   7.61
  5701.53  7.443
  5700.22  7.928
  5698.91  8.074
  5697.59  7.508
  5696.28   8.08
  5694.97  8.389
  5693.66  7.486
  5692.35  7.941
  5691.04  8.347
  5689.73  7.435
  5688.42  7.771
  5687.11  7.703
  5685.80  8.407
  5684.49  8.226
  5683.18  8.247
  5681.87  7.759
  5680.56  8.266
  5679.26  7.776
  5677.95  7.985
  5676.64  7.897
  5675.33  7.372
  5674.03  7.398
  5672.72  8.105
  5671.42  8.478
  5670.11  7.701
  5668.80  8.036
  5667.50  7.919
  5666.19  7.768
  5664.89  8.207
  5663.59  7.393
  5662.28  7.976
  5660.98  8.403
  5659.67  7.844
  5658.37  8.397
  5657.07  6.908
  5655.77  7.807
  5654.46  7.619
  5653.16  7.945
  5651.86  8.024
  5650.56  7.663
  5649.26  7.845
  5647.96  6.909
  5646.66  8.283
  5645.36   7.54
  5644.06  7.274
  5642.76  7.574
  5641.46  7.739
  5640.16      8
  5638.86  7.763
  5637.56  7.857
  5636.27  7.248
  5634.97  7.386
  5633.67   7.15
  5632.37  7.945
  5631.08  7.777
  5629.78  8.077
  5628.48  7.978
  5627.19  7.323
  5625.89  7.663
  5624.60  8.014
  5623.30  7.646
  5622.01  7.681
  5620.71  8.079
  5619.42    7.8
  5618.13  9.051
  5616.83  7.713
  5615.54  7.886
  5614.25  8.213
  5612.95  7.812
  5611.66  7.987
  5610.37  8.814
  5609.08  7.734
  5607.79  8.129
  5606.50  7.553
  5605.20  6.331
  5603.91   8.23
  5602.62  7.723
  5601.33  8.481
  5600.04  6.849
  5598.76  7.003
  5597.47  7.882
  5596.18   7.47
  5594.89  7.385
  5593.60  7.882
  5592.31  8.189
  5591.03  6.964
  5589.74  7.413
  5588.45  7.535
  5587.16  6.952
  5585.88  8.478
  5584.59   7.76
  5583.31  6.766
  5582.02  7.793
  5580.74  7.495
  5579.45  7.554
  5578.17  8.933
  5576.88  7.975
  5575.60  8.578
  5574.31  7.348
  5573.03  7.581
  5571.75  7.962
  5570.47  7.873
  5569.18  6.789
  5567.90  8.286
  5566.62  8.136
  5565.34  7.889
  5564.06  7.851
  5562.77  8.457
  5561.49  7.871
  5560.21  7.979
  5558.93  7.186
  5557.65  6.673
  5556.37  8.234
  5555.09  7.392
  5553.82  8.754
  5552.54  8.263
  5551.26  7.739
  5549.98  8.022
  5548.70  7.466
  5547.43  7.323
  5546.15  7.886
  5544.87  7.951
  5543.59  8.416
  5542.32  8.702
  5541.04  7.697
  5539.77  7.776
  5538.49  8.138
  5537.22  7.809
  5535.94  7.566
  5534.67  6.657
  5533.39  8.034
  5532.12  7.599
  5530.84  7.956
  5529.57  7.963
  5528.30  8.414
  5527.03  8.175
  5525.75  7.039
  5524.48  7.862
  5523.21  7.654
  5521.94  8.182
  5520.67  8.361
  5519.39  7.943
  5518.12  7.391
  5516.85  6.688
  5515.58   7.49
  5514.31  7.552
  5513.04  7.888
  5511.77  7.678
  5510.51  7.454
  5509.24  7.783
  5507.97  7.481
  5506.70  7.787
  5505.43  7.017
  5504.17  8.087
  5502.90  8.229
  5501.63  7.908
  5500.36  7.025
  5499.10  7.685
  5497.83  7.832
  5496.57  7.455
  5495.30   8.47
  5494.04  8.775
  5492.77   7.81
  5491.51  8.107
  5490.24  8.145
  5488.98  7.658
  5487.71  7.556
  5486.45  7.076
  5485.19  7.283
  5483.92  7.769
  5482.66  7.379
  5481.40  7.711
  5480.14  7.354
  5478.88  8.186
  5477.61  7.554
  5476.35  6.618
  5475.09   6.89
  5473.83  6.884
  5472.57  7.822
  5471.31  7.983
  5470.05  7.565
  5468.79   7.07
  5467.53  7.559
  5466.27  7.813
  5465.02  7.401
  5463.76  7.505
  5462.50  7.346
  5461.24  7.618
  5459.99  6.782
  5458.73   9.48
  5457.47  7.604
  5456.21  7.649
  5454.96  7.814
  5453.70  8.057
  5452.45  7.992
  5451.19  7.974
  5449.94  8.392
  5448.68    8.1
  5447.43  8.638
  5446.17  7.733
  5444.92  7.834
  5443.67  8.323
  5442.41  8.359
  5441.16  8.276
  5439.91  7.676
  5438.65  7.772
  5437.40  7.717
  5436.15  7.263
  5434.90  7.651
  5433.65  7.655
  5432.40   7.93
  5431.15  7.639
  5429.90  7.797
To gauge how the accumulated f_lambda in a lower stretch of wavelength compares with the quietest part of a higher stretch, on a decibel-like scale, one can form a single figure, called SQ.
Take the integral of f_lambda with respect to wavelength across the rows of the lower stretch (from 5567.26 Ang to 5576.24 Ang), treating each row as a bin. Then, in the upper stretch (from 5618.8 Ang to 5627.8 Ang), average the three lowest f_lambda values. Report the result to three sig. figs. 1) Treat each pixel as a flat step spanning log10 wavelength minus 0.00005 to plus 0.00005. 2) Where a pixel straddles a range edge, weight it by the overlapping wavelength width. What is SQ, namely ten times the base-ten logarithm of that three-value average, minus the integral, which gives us -61.0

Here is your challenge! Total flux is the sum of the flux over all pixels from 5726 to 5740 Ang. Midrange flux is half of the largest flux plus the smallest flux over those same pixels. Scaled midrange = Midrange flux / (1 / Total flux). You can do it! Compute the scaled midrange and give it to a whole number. 729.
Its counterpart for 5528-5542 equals 645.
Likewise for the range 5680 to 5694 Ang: 694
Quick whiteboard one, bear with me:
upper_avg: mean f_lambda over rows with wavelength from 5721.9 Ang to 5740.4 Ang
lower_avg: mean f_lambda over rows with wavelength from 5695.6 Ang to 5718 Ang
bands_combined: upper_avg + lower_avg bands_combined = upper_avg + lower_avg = 15.9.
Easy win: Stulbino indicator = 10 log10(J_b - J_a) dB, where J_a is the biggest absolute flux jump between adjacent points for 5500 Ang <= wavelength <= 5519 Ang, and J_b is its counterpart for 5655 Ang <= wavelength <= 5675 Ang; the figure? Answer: -3.8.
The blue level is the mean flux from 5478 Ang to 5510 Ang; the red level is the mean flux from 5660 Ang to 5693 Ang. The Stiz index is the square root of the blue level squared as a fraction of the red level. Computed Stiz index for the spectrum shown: 2.75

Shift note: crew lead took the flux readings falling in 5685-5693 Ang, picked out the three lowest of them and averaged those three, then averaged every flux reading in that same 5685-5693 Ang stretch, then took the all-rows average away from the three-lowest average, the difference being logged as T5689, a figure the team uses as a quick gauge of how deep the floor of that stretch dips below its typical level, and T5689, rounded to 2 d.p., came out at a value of -0.30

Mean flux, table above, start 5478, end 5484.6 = 7.7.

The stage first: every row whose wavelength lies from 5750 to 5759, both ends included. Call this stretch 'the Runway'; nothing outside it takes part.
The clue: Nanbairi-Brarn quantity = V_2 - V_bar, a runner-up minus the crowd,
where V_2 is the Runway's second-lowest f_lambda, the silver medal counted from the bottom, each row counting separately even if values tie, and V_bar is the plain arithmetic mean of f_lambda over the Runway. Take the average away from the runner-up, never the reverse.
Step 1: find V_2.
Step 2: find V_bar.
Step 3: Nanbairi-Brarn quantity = -0.14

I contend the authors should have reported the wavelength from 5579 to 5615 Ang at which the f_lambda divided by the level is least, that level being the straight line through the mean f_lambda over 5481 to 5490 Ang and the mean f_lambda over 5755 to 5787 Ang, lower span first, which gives 5605.20 Ang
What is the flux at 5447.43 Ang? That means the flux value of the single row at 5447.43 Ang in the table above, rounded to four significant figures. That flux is 8.638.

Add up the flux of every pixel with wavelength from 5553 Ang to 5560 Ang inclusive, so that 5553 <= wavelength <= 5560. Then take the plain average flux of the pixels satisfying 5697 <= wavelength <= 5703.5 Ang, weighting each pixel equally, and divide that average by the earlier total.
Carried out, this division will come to 0.202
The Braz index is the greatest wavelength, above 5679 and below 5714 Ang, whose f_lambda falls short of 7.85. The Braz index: 5713.36 Ang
